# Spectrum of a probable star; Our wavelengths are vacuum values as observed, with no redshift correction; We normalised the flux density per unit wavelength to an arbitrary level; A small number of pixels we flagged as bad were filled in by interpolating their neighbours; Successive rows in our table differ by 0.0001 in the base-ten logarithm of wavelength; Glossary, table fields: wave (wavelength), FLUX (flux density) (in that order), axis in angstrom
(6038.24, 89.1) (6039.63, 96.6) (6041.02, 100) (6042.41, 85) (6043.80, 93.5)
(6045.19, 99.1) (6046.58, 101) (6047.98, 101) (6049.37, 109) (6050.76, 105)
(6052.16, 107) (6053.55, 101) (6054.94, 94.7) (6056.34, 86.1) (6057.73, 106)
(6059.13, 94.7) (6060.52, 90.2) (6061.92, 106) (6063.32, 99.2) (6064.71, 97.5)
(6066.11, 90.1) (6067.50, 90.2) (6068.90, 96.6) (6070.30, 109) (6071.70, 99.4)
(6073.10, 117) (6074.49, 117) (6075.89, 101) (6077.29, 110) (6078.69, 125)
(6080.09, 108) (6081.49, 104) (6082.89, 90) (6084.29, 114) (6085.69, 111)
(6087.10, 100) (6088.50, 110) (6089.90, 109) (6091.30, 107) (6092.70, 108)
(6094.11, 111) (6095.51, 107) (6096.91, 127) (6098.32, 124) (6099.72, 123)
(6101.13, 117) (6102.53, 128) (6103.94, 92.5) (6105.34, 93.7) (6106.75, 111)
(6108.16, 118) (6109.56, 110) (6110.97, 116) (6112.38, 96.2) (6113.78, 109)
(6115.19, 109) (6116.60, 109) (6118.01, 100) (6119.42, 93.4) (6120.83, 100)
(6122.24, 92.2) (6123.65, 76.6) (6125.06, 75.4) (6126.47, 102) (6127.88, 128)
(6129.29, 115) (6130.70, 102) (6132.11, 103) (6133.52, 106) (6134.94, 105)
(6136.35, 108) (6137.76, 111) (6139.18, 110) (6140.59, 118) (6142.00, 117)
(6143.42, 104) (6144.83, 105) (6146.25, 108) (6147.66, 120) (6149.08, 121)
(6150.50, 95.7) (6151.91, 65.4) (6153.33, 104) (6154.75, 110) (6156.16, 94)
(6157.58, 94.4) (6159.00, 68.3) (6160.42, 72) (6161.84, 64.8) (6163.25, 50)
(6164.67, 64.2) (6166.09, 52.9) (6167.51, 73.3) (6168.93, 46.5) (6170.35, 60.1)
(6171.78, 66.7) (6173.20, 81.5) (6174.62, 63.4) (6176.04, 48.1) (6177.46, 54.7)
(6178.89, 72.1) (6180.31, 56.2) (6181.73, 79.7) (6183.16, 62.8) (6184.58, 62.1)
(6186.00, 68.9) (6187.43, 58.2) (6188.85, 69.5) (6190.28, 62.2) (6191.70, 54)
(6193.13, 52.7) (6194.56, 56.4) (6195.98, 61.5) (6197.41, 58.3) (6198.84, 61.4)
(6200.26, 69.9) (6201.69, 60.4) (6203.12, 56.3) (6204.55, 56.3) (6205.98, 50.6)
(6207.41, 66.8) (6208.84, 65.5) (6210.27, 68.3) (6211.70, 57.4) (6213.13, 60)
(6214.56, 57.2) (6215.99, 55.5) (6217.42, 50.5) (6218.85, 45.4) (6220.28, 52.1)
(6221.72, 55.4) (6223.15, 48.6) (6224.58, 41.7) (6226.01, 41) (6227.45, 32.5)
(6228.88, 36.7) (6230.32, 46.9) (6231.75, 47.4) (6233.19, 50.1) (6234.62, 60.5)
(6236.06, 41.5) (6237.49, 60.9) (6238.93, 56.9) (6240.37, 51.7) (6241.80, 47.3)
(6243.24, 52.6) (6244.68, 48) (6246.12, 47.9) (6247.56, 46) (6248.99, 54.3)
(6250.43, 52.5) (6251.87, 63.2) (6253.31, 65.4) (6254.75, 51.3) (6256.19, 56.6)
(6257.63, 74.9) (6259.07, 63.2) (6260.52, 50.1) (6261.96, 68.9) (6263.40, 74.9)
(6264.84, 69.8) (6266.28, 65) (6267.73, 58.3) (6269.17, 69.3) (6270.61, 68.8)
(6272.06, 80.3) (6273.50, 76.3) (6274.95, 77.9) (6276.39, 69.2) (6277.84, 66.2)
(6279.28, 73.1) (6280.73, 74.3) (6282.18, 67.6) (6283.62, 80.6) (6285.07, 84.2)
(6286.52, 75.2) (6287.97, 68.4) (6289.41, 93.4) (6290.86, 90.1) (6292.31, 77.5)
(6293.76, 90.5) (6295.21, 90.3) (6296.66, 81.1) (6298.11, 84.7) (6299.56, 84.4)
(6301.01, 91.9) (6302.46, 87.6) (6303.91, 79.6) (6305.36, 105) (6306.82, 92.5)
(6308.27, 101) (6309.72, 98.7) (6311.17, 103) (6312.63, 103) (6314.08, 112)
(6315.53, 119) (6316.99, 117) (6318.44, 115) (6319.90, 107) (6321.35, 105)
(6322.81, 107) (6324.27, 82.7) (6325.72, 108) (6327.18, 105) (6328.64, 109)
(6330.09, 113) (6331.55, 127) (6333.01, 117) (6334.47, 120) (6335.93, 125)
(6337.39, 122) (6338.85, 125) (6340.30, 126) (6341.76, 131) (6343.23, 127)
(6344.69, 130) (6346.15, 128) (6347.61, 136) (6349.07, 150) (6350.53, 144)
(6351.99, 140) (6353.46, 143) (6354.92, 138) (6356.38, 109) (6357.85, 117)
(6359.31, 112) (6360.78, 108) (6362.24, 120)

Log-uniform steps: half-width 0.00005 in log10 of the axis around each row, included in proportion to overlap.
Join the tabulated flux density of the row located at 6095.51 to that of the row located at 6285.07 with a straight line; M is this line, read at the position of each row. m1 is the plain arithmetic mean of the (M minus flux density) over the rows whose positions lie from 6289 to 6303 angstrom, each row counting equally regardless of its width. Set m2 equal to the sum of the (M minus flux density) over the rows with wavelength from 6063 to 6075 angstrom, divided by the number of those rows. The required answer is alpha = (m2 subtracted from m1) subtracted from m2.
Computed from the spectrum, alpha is 21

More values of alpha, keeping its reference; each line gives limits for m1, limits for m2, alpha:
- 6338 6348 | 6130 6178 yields 77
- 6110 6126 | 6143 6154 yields -11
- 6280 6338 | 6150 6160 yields 36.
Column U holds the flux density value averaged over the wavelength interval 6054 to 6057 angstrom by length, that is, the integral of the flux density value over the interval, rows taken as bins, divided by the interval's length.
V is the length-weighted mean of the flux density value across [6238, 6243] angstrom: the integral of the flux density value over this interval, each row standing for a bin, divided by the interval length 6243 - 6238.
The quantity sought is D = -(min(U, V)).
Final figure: -52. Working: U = 91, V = 52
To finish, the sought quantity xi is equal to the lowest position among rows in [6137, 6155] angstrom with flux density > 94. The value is 6137.76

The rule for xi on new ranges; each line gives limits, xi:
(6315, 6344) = 6315.53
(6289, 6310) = 6305.36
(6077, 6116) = 6077.29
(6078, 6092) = 6078.69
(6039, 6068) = 6039.63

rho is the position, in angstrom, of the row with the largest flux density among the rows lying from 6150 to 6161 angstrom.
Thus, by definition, 6154.75 angstrom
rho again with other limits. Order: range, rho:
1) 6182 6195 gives 6188.85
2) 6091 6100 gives 6096.91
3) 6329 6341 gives 6331.55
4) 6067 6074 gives 6073.10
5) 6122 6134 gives 6127.88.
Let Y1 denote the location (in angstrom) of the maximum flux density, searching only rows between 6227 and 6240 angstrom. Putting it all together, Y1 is 6237.49 angstrom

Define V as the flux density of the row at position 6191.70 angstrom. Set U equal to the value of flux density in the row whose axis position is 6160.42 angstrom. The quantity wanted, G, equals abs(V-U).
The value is 18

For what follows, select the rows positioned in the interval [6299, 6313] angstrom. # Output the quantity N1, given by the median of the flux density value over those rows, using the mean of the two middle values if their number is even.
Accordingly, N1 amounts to 96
